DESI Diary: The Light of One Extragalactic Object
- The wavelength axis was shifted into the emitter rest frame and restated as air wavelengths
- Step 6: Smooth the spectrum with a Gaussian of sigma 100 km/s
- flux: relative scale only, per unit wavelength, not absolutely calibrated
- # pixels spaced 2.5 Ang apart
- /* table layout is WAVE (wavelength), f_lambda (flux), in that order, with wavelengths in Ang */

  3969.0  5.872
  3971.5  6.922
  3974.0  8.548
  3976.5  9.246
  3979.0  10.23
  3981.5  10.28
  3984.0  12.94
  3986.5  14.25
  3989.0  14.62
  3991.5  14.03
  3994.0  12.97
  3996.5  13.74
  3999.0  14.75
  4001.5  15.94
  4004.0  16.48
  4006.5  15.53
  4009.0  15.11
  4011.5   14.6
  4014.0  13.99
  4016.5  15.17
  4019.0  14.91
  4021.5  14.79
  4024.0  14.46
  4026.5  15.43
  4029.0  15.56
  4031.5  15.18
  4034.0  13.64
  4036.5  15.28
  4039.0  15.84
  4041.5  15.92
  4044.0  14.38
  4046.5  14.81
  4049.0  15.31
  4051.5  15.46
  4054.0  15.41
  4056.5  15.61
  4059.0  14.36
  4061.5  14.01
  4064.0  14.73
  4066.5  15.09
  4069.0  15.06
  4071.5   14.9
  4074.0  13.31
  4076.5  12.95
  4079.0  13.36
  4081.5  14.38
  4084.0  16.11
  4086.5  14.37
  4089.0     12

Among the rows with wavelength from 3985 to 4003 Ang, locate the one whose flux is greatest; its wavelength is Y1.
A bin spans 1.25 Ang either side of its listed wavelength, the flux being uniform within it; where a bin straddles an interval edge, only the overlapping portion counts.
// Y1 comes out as 4001.5 Ang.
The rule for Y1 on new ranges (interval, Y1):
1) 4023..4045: 4041.5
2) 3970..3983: 3981.5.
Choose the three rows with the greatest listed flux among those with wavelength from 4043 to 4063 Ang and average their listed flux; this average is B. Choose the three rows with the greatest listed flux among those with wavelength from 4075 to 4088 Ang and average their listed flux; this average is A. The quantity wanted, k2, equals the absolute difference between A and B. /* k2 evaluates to 0.5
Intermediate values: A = 15.0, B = 15.5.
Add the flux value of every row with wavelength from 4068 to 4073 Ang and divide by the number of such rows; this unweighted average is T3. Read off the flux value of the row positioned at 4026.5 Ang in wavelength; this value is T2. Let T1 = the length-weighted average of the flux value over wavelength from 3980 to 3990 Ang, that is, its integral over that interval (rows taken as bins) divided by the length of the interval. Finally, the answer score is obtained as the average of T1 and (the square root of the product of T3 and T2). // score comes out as 14.06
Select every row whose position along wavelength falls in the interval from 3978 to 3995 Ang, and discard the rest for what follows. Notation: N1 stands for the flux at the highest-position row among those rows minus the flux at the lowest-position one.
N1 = 2.7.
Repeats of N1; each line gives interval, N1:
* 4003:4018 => -1.3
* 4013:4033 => 1.2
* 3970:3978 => 2.3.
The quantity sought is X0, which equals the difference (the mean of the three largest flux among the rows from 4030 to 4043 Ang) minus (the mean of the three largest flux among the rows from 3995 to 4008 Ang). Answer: -0.3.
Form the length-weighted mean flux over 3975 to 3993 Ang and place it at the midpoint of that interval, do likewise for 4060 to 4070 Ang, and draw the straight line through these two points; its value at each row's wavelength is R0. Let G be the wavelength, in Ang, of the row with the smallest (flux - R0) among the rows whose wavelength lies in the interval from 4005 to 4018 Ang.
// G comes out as 4014.0 Ang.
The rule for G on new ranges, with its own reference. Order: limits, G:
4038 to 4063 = 4061.5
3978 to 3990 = 3981.5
